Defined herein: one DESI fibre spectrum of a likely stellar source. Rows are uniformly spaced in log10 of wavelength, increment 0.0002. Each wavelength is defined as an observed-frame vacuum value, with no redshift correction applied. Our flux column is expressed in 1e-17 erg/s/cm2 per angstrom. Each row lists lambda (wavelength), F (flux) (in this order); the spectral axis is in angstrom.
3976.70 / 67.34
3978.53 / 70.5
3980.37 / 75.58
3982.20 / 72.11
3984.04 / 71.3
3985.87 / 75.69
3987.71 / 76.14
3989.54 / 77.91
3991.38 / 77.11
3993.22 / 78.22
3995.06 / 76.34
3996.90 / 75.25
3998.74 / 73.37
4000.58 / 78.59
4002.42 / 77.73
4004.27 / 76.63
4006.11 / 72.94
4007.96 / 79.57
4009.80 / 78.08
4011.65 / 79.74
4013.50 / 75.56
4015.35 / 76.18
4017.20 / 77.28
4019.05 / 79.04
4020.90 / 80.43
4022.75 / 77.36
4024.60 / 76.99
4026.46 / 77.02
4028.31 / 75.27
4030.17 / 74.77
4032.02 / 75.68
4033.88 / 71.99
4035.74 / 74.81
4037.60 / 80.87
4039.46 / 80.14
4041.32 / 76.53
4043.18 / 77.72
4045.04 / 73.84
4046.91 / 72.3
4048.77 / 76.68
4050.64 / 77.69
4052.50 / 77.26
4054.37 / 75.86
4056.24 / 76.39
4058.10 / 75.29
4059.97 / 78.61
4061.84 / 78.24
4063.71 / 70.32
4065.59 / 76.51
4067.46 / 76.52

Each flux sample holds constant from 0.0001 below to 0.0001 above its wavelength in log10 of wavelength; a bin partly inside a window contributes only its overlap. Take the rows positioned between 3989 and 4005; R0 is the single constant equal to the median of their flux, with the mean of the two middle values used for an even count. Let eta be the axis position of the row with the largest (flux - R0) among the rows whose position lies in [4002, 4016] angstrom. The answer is 4011.65 angstrom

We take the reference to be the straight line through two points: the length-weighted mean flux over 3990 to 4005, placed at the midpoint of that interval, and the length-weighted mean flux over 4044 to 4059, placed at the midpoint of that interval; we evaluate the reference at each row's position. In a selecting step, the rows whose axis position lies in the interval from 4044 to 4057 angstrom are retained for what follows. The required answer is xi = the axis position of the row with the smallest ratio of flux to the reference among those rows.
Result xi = 4046.91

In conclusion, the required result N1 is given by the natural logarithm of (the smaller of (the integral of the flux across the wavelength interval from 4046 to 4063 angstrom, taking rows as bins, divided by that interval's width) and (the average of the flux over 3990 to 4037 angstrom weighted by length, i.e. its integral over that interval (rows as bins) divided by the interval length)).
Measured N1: 4.337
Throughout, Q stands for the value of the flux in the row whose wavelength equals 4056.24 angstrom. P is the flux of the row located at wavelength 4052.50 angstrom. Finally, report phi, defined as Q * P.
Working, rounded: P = 77.26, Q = 76.39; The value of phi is 5902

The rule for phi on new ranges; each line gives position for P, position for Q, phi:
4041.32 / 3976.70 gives 5154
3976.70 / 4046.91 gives 4869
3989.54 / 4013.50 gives 5887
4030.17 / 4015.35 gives 5696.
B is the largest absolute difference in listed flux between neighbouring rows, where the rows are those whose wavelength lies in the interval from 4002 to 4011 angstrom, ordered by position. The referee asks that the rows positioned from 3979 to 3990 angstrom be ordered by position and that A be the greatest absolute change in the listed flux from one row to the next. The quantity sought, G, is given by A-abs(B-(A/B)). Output -2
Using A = 4.4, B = 6.6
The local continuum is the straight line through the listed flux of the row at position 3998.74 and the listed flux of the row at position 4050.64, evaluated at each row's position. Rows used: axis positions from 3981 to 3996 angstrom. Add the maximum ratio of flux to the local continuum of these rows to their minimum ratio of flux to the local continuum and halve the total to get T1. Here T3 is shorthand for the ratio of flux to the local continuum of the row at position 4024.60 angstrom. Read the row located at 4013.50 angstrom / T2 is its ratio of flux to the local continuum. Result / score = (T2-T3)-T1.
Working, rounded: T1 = 1.03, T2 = 1.01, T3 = 1.02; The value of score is -1.04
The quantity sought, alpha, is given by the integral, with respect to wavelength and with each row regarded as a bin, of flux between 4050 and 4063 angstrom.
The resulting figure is 1001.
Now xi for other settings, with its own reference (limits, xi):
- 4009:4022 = 4013.50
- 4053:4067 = 4063.71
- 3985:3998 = 3996.90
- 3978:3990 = 3978.53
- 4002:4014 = 4006.11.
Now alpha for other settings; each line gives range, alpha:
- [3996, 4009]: 993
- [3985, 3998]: 996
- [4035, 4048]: 996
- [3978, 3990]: 890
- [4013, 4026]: 1009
